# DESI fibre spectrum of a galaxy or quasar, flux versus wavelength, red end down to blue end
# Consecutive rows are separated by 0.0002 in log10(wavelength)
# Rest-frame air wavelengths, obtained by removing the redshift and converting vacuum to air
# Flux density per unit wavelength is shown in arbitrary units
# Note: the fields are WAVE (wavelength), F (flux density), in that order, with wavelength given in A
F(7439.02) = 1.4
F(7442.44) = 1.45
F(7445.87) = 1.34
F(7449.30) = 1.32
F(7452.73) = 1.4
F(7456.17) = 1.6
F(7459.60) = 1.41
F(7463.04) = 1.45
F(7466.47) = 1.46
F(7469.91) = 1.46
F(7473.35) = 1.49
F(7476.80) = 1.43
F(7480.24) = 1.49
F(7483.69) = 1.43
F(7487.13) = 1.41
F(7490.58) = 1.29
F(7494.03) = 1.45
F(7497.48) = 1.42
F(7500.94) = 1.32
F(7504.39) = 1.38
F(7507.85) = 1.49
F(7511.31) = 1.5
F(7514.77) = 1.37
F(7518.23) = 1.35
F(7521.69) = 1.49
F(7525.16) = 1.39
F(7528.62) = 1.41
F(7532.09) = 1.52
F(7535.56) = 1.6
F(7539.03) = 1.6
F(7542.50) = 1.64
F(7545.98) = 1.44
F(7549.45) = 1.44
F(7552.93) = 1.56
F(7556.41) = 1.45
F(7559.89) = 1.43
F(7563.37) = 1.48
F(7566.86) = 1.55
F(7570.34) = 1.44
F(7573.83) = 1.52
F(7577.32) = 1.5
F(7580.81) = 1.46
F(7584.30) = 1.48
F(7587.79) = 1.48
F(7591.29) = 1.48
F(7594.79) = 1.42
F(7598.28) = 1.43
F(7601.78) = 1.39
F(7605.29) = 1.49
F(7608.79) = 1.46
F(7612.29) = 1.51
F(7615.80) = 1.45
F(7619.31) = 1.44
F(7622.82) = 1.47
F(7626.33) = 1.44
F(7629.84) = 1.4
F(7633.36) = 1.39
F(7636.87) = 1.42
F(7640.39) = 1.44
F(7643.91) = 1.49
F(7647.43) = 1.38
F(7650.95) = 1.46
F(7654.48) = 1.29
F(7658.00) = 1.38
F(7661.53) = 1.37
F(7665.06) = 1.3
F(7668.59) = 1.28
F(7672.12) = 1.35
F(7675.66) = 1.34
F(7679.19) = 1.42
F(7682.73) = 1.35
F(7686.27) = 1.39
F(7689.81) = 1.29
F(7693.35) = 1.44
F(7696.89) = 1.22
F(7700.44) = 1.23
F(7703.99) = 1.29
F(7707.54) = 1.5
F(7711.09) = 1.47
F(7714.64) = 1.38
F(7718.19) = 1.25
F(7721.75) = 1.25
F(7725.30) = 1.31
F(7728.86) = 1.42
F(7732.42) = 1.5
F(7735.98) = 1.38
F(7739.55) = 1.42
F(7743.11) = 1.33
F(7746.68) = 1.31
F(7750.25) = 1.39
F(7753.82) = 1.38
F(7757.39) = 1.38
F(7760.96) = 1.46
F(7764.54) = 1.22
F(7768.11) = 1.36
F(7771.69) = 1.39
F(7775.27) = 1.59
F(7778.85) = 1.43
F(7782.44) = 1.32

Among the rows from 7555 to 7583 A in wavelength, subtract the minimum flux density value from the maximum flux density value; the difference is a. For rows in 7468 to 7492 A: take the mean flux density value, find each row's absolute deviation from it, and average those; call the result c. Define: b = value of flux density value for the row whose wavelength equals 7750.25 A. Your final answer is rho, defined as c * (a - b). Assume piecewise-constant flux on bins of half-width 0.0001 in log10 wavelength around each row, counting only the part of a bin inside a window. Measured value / -0.057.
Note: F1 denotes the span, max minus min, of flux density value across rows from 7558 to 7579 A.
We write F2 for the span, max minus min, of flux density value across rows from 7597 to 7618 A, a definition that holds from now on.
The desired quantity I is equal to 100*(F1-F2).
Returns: 0.0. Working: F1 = 0.12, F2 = 0.12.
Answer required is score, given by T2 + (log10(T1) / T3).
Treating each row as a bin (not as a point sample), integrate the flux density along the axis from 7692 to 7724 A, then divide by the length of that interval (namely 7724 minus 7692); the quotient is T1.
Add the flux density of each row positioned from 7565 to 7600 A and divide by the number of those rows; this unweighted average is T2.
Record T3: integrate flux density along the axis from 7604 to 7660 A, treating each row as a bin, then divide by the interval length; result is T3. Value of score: 1.56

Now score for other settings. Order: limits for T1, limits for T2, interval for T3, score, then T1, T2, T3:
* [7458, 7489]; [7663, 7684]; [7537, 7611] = 1.45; 1.45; 1.34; 1.48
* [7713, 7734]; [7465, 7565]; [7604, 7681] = 1.55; 1.35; 1.45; 1.41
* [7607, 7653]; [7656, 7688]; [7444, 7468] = 1.46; 1.44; 1.35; 1.43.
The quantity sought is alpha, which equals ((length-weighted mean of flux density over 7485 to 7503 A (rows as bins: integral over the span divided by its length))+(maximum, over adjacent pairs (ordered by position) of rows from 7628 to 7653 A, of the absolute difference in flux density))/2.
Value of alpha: 0.74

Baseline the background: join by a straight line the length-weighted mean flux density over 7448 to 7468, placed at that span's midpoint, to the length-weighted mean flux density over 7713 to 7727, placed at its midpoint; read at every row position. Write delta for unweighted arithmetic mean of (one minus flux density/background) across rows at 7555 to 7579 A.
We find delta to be -0.07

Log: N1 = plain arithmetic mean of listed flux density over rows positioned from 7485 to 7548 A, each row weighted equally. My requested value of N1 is 1.45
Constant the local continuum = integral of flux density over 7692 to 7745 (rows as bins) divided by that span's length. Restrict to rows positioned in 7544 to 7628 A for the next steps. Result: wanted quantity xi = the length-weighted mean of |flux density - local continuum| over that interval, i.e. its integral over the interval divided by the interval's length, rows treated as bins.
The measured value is 0.11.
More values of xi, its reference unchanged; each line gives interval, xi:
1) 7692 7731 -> 0.09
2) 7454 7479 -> 0.11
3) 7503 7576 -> 0.12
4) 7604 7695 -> 0.07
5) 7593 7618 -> 0.09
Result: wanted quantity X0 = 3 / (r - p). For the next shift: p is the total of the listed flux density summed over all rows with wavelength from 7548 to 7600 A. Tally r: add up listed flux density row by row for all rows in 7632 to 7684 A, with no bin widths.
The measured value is -2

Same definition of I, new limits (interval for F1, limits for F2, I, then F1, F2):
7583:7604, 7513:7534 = -8.0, 0.09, 0.17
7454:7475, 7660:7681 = 5.0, 0.19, 0.14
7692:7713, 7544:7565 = 15.0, 0.28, 0.13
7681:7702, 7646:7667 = 5.0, 0.22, 0.17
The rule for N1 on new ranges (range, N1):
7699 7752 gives 1.36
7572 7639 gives 1.45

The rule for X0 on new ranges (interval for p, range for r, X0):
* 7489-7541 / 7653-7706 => -2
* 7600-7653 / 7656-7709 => -2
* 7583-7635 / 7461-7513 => -12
